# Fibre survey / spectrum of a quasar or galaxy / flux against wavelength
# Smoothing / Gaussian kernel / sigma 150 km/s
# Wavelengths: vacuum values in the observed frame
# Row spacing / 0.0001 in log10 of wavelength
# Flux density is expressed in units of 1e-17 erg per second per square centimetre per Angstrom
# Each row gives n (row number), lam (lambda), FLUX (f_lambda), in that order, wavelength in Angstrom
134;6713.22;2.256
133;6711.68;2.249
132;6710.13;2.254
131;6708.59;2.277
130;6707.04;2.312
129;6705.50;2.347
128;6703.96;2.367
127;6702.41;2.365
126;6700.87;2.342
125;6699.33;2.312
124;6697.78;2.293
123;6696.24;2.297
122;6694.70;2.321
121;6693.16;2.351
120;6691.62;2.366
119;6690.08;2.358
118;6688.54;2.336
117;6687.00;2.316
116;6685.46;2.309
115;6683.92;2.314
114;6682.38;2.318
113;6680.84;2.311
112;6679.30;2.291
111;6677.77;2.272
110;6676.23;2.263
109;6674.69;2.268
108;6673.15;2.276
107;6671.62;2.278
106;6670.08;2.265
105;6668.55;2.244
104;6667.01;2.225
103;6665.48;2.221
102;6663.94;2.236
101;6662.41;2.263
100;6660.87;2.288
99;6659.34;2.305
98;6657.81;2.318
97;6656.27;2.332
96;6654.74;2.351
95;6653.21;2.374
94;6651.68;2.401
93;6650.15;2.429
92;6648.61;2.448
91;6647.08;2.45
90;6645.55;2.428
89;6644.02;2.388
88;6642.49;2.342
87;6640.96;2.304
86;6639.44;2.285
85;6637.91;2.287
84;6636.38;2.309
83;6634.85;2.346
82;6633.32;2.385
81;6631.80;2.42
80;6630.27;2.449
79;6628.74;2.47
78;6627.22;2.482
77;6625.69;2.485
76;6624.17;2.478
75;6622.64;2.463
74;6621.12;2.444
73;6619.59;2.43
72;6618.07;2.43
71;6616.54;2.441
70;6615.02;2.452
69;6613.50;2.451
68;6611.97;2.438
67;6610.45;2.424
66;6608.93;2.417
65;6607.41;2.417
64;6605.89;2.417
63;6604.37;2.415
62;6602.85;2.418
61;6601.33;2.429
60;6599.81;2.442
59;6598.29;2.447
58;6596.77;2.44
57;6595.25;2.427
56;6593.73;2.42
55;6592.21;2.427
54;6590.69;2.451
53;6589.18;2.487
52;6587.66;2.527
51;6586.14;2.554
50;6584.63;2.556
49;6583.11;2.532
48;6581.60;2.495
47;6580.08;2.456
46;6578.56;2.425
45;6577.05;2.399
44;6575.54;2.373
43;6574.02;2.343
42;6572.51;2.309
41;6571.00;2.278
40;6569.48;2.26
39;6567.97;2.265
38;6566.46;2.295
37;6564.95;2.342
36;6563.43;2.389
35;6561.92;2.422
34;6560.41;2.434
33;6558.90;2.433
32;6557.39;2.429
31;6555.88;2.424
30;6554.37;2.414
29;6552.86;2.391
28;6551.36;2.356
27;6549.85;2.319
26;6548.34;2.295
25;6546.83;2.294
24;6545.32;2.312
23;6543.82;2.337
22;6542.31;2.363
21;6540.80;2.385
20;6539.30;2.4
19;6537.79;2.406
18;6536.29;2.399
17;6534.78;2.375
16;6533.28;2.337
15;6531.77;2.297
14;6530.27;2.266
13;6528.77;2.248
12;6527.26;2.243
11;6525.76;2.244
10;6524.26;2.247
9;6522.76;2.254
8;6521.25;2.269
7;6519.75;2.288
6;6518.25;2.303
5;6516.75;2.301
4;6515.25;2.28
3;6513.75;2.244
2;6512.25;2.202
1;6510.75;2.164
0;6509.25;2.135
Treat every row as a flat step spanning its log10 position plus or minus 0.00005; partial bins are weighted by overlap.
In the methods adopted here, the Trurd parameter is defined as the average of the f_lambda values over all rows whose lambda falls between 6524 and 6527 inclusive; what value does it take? 2.25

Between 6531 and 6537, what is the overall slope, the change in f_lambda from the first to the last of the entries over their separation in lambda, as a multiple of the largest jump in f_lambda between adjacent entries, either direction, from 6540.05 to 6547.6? 0.9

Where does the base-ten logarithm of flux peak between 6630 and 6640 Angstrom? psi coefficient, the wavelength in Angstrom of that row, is 6630.27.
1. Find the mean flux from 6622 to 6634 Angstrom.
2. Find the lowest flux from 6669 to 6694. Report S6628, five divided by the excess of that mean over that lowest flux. 26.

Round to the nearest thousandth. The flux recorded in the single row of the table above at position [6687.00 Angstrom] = 2.316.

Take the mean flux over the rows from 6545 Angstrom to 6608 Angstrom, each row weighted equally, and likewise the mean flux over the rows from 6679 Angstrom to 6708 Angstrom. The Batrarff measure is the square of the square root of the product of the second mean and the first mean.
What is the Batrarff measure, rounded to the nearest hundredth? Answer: 5.60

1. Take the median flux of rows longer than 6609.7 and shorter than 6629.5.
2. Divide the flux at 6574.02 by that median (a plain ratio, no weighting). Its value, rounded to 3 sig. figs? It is 0.956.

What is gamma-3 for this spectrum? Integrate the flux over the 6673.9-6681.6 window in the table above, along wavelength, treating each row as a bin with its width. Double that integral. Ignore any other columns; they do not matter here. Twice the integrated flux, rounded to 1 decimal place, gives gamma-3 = 35.1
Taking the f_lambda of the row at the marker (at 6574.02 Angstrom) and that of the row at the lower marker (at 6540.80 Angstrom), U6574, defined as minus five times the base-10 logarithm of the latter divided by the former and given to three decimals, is -0.039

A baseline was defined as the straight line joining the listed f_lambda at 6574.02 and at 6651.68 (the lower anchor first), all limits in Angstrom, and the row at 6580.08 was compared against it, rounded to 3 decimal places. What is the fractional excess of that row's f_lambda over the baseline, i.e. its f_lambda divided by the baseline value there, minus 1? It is 0.046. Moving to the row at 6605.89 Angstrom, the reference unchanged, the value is 0.021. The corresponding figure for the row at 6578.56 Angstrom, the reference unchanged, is 0.034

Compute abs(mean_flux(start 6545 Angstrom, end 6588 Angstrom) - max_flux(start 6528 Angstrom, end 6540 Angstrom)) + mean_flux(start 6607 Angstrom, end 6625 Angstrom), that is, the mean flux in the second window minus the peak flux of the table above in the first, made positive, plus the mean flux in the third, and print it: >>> 2.46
